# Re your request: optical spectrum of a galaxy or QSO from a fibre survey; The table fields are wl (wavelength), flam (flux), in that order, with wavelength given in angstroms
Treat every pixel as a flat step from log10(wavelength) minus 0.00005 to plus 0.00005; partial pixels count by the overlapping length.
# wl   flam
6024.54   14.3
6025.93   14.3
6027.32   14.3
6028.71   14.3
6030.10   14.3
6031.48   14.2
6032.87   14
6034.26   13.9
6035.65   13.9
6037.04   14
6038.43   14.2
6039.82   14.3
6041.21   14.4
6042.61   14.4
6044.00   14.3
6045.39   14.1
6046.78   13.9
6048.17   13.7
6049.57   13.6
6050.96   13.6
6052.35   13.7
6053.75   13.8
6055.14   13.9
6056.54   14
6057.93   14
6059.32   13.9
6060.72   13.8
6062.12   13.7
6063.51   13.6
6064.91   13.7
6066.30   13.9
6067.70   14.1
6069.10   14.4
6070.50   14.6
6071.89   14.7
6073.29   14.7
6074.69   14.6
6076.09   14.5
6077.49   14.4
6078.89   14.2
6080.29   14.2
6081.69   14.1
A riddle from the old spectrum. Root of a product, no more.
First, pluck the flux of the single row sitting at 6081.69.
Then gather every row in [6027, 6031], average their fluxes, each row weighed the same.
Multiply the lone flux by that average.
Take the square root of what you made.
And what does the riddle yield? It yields 14.2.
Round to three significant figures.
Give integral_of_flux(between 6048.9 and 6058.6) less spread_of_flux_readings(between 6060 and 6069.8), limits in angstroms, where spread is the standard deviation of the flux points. 134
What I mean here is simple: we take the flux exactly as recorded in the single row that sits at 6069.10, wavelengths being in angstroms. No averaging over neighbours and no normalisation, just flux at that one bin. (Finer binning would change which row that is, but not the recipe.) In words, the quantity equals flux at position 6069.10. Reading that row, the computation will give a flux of 14.4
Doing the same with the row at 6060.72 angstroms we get 13.8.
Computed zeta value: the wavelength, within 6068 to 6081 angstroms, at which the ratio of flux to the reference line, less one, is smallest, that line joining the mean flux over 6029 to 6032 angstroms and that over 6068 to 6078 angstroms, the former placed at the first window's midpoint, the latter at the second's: 6080.29 angstroms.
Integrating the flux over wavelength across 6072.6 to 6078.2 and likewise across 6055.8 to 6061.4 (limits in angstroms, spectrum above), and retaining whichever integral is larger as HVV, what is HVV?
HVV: 81.4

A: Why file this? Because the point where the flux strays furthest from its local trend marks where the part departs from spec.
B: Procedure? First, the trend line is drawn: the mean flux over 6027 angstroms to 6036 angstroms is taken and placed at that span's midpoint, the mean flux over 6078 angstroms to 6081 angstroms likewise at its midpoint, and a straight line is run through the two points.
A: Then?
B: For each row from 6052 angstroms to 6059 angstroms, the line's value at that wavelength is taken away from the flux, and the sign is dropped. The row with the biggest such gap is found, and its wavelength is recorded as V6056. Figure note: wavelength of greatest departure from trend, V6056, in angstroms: 6052.35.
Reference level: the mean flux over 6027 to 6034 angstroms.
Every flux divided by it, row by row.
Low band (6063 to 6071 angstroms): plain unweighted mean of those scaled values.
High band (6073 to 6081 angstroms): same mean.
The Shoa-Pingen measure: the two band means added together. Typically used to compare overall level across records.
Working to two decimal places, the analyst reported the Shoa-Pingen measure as 2.00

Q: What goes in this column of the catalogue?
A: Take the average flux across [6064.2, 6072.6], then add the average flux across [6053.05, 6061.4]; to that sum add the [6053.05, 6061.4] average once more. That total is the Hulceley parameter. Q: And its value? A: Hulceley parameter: 42.0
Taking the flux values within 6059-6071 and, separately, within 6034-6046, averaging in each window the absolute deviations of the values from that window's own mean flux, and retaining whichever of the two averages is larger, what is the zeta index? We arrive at 0.27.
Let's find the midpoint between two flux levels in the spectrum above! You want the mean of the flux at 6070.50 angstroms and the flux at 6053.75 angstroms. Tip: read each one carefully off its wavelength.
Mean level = 14.2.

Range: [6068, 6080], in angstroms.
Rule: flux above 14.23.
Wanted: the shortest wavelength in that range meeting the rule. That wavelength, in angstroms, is 6069.10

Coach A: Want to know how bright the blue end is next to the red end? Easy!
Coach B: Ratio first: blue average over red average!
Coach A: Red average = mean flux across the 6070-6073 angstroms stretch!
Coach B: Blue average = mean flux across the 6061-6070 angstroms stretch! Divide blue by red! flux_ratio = 0.95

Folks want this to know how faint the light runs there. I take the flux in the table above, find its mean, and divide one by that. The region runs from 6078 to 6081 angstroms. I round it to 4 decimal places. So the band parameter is 0.0704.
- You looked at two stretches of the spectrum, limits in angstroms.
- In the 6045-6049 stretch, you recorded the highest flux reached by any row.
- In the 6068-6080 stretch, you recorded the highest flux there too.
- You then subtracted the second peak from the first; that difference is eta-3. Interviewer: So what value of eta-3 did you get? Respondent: -0.60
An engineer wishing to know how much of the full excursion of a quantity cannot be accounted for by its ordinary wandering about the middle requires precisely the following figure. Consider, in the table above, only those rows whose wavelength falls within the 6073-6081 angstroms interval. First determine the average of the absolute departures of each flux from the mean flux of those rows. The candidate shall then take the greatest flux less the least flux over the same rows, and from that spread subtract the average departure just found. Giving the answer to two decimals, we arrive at 0.33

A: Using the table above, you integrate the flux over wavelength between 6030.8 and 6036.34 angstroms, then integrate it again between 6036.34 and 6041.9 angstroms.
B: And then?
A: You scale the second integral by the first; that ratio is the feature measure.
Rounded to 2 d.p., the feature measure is 1.02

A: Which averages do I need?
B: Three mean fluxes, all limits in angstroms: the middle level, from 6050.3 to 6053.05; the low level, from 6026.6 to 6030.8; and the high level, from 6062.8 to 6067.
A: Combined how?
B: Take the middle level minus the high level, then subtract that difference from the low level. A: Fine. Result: 14.4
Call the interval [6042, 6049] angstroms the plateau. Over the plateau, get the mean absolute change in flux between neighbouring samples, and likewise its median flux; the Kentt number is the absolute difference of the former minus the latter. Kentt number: 13.9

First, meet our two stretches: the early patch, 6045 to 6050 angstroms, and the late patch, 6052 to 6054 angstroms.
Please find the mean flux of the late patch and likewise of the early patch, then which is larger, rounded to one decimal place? 13.8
